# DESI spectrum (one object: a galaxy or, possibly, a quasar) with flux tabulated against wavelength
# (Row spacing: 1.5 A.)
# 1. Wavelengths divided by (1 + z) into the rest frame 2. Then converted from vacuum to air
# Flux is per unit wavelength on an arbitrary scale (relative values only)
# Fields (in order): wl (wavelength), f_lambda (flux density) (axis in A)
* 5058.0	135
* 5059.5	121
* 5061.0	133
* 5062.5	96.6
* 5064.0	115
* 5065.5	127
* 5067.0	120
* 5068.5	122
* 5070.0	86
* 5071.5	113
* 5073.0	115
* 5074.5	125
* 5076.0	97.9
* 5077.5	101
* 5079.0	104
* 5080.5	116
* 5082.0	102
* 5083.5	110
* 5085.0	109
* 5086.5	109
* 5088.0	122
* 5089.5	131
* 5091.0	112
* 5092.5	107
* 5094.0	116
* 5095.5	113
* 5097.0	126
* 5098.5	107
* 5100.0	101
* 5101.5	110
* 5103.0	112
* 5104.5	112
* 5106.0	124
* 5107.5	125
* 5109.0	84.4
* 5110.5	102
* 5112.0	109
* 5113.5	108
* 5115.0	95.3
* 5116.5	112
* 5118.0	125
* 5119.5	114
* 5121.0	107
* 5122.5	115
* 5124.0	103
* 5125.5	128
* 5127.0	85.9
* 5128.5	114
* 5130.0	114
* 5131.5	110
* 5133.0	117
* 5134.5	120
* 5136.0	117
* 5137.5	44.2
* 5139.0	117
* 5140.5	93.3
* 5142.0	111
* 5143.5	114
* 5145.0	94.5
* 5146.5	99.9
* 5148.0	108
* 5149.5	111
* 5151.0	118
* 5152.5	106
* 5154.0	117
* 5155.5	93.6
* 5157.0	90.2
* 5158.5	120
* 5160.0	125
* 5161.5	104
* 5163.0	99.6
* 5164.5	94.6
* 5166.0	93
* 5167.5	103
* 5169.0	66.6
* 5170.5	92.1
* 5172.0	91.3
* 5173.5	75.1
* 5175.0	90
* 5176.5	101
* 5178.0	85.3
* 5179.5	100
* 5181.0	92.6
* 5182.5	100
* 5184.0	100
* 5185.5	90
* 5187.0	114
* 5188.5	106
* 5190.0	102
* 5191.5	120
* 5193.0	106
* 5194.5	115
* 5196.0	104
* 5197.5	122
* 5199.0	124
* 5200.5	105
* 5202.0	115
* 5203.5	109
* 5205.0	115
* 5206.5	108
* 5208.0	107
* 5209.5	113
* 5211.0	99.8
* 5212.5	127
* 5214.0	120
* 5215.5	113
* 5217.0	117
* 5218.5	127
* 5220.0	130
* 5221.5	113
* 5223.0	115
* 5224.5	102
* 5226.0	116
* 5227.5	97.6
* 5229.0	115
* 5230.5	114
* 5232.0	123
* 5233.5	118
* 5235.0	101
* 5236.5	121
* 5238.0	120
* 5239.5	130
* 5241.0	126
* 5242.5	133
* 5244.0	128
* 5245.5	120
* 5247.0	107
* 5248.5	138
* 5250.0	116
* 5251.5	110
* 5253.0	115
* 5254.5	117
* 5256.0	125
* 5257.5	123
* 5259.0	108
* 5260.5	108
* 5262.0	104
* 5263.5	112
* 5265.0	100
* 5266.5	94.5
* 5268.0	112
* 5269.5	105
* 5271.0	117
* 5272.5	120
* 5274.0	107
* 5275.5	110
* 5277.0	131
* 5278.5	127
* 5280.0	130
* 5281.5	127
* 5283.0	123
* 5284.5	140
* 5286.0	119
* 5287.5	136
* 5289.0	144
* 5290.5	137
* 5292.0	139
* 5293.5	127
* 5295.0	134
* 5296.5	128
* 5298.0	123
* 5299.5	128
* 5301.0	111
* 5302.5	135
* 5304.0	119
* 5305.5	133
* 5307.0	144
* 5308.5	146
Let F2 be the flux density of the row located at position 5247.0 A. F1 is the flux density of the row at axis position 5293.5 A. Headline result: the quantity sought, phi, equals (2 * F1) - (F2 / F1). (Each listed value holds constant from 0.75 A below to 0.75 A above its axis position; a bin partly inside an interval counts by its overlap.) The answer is 253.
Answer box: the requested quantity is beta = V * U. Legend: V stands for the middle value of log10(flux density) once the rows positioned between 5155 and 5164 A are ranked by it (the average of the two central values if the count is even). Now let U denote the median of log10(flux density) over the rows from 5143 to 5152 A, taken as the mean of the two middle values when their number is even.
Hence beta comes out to 4.09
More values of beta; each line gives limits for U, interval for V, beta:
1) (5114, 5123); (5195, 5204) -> 4.21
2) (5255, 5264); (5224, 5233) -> 4.20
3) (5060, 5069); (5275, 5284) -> 4.38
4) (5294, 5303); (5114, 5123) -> 4.33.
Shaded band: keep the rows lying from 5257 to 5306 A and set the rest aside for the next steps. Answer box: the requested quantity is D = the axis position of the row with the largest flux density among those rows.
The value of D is 5289.0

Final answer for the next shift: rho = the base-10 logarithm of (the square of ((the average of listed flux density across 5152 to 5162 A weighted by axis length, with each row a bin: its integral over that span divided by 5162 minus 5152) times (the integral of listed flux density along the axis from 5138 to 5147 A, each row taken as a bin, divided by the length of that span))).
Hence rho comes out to 8.10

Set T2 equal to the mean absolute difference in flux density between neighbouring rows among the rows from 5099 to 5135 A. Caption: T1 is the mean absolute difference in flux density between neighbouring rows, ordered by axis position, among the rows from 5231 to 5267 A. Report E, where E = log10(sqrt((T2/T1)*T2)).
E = 0.60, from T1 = 9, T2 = 12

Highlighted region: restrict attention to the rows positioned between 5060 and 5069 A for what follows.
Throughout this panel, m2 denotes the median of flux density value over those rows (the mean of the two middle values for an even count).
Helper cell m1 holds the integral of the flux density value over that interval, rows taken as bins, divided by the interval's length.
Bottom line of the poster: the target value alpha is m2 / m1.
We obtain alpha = 1.02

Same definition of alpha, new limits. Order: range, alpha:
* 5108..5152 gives 1.04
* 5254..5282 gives 0.98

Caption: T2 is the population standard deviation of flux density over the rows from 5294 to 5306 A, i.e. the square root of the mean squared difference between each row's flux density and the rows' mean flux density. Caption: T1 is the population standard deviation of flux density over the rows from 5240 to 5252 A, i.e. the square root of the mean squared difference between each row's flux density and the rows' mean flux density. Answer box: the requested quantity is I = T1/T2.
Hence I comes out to 1.3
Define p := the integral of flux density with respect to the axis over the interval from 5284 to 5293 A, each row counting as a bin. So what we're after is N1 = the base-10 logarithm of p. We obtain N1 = 3.086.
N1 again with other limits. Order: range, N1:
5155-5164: 2.977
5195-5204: 3.009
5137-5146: 2.942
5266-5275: 2.994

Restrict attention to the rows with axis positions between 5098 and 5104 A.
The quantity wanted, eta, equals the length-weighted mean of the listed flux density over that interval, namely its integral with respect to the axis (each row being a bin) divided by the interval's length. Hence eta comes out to 108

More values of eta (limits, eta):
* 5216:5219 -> 121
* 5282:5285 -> 130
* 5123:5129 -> 108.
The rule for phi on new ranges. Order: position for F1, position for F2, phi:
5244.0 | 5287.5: 255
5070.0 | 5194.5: 171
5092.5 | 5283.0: 213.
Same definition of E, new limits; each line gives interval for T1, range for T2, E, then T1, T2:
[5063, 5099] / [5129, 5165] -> 0.68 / 11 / 16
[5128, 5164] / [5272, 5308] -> 0.42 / 16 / 10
